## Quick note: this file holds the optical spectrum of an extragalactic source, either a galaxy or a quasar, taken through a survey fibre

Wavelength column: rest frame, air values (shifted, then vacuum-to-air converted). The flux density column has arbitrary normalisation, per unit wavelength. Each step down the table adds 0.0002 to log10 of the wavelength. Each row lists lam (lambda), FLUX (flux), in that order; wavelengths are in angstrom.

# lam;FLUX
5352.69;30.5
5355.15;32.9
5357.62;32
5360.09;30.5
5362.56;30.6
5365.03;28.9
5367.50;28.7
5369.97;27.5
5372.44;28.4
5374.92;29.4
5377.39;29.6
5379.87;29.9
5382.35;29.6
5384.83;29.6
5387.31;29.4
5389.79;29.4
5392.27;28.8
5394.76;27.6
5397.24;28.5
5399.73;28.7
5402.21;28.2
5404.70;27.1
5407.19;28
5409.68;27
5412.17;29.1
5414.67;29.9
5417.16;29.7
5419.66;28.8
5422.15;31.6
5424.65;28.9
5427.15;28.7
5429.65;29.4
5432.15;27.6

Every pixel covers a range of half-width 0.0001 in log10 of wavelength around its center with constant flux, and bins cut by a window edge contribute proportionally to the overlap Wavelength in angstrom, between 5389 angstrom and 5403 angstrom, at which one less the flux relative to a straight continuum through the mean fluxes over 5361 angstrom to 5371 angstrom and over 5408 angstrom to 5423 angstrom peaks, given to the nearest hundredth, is 5394.76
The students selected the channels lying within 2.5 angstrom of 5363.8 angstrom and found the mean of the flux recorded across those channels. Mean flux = 29.75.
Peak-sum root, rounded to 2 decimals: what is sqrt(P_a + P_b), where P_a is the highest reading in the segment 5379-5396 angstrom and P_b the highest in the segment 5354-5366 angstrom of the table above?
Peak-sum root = 7.92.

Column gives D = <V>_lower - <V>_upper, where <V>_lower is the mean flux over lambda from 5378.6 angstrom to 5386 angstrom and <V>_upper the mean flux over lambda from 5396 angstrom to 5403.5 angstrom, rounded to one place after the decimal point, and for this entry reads 1.2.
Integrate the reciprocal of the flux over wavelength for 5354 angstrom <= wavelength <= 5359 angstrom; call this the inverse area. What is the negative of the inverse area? -0.15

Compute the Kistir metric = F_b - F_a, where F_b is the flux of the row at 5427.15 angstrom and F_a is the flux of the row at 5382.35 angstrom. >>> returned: -0.9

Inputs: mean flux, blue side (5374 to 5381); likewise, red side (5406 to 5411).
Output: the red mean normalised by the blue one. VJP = 0.93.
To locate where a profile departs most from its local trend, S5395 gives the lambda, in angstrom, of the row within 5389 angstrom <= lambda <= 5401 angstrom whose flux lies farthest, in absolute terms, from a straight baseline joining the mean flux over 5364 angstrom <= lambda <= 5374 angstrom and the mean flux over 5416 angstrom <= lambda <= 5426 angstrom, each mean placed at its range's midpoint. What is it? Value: 5394.76 angstrom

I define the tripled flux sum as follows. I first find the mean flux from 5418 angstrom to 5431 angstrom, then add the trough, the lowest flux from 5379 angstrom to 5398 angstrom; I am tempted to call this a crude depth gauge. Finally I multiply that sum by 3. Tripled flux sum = 171.2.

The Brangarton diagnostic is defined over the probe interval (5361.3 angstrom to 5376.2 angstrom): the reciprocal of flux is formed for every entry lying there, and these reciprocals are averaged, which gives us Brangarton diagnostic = 0.0346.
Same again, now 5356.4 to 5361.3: 0.0320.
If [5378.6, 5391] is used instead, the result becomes 0.0338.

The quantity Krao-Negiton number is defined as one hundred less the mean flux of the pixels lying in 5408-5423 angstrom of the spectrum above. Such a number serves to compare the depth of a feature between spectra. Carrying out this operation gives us 70.7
